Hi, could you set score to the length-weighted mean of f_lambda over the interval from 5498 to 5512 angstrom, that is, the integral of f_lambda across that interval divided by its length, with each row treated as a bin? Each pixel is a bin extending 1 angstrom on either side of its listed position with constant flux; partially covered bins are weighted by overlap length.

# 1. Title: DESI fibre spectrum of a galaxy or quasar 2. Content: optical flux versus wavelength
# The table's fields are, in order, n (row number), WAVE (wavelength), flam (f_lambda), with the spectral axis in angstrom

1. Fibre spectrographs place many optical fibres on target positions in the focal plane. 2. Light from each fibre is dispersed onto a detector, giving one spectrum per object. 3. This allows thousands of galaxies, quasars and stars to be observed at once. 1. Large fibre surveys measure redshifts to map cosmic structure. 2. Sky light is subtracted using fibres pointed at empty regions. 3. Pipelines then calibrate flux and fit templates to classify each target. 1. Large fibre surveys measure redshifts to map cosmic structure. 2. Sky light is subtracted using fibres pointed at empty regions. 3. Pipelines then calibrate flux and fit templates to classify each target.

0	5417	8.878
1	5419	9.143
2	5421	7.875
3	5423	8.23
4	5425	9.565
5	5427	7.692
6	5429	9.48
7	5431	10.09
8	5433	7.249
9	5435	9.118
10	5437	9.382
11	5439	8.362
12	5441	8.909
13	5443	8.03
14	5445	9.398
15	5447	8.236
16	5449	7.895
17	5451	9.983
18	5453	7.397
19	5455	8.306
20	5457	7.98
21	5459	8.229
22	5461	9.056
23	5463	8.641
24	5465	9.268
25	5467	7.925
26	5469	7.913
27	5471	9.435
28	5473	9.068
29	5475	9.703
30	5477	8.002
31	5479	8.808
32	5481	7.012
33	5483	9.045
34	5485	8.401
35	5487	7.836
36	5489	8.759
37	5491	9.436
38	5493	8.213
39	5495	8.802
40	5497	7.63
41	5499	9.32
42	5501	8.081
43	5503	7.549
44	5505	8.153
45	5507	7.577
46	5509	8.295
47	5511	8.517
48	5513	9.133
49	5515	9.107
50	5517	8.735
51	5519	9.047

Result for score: 8.2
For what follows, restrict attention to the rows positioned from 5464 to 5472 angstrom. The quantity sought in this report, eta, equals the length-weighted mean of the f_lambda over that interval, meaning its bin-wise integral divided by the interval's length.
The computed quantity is 8.64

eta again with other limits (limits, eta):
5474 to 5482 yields 8.38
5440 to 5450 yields 8.49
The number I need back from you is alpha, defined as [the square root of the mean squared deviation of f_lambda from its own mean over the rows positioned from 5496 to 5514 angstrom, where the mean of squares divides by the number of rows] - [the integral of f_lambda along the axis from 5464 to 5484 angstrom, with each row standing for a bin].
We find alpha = -172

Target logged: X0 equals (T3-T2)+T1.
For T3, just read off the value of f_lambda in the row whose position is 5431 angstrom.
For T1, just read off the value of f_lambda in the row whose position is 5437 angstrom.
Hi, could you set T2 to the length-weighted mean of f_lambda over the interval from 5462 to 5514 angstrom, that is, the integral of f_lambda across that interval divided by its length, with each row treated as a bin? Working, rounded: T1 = 9.382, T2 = 8.48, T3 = 10.09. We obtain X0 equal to 11.0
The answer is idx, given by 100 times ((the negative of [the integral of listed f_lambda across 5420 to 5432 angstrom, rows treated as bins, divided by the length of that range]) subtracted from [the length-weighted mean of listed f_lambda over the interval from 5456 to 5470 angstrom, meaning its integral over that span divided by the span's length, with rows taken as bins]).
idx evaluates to 1725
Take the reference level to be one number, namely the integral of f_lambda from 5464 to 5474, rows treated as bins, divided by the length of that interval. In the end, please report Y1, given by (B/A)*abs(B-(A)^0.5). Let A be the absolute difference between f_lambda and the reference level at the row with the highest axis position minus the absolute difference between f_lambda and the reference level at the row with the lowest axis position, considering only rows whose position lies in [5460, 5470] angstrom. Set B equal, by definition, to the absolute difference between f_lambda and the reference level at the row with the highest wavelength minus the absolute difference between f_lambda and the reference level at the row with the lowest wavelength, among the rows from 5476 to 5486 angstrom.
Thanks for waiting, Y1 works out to -0.9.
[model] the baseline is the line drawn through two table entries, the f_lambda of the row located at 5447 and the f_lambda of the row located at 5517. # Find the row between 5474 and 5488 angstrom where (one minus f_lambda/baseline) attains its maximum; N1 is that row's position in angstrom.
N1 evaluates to 5481 angstrom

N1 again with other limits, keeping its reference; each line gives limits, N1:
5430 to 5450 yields 5433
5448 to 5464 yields 5453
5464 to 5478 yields 5469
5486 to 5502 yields 5497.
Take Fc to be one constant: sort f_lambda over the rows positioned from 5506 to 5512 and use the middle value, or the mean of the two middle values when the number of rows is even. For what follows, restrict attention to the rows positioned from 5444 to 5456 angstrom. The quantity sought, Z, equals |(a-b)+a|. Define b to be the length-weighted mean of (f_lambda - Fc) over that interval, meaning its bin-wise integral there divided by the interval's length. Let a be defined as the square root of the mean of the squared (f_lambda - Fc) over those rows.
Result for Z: 1.59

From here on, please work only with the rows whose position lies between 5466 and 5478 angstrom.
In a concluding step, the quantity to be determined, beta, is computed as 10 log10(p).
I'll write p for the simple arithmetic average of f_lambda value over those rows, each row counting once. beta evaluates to 9.38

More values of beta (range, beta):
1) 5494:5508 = 9.12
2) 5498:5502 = 9.40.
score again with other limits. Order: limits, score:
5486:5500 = 8.6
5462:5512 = 8.5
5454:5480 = 8.6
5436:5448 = 8.7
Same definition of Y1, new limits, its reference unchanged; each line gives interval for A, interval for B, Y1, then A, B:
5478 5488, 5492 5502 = 0.1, 0.8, 0.13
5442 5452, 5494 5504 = 0.6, 0.6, 1.09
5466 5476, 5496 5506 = -2.7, 0.2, -0.52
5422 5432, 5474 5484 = -1.2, 0.9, -0.66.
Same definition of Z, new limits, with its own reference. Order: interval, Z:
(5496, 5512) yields 1.31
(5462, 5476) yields 1.17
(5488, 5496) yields 0.83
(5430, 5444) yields 1.51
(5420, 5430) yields 1.41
